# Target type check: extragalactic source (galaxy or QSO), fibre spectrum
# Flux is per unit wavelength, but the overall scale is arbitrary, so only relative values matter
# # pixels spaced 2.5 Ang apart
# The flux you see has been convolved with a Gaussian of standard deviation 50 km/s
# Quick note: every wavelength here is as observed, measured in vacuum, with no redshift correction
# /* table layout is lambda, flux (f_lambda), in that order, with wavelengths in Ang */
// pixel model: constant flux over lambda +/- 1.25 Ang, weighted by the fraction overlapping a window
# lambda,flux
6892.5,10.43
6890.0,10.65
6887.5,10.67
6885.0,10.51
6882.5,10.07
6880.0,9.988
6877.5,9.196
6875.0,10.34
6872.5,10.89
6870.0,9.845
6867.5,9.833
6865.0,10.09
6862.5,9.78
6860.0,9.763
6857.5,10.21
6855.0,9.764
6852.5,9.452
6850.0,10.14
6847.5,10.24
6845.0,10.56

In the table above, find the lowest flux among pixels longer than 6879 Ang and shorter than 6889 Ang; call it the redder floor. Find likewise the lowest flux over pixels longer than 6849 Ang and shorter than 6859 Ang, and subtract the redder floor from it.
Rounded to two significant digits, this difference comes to -0.54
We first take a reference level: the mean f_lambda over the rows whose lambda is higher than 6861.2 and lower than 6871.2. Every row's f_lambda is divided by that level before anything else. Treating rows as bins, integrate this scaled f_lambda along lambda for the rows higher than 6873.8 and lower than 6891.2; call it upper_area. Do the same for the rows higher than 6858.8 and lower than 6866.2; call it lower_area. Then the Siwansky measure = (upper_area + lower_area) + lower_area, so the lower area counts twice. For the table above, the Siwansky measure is 33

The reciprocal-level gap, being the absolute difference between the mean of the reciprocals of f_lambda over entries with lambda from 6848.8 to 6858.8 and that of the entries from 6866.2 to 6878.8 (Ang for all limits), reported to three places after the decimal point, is 0.001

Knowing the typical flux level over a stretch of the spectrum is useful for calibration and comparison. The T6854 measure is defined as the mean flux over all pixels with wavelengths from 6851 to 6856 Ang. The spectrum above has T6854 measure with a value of 9.6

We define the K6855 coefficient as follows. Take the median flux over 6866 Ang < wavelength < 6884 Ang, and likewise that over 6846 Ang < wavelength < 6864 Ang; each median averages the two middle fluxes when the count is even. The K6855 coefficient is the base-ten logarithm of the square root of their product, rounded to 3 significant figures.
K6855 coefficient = 0.995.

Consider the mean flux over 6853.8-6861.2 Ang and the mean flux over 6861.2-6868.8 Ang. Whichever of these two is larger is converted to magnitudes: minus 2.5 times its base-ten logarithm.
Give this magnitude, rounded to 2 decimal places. -2.49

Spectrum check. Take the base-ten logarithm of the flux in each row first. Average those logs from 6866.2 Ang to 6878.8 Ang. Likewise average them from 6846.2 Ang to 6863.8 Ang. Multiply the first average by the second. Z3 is 0.996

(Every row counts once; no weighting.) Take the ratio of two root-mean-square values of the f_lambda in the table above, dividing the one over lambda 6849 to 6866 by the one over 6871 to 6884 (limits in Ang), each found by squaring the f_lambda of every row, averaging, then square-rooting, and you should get 0.978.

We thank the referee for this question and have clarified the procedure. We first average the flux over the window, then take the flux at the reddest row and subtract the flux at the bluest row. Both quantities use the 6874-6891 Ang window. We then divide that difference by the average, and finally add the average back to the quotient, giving 10.23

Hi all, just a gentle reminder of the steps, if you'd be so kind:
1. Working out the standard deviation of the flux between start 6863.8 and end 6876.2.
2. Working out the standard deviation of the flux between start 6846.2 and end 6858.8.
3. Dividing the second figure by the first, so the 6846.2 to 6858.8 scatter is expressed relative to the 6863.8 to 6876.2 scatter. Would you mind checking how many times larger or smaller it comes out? 0.8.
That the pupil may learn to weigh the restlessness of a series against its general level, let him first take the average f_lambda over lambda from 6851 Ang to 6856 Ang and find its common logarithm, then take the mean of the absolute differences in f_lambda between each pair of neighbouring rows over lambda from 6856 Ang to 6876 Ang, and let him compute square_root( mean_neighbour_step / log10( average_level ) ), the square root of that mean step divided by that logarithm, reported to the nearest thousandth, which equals 0.619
